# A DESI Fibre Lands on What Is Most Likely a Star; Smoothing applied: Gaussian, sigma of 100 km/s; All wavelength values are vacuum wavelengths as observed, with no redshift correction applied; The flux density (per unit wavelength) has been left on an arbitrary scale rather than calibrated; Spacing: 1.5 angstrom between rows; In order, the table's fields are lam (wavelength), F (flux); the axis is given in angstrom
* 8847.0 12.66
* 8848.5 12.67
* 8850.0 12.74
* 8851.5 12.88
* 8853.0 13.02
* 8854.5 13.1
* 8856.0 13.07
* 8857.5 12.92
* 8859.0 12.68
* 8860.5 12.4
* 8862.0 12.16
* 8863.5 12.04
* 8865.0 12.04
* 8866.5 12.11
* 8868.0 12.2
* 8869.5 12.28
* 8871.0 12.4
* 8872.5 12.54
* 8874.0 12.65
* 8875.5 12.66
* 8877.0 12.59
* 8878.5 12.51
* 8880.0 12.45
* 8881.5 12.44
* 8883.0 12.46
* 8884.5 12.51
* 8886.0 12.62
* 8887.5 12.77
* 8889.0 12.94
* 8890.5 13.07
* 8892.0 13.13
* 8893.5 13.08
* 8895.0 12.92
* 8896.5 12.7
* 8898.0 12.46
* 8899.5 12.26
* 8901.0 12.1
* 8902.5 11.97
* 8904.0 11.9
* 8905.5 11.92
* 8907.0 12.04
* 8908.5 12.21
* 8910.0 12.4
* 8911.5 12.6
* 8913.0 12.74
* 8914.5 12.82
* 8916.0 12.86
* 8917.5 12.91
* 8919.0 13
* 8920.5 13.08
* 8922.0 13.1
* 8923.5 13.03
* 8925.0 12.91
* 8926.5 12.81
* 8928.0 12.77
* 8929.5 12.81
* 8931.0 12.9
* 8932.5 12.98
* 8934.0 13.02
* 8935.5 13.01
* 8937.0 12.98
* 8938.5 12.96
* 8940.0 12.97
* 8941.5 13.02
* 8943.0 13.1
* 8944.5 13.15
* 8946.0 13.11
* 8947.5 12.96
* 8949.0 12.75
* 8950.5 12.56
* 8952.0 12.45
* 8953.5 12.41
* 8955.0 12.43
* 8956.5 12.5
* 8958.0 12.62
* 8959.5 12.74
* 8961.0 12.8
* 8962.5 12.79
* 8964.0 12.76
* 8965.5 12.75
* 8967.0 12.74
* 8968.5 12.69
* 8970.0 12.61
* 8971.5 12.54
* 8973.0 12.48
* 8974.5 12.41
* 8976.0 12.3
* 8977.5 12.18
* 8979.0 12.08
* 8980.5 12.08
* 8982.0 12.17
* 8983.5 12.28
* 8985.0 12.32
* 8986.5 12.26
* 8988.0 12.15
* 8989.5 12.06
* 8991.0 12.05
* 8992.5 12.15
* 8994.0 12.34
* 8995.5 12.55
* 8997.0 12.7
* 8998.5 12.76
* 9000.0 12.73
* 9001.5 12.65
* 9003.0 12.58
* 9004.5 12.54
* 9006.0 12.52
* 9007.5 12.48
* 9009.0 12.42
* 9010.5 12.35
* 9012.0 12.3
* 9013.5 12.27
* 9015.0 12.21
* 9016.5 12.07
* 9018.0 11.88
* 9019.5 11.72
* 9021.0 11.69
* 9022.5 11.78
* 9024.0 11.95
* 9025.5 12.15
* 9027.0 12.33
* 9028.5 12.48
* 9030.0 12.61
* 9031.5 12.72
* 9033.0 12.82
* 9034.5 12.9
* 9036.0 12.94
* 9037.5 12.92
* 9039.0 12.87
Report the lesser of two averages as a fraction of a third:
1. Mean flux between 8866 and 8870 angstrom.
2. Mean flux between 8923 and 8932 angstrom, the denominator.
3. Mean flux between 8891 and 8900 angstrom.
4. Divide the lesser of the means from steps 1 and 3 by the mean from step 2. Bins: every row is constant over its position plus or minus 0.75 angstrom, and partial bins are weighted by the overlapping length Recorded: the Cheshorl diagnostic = 0.95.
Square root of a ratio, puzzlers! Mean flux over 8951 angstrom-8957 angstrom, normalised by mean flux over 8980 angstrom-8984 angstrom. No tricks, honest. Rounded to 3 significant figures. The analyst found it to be 1.01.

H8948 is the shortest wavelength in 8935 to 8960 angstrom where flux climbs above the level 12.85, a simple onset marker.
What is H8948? 8935.5 angstrom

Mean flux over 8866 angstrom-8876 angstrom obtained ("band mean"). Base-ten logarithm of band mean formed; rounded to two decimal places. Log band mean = 1.09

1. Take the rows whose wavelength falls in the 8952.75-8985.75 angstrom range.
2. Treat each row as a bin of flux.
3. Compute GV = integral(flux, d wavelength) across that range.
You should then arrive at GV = 412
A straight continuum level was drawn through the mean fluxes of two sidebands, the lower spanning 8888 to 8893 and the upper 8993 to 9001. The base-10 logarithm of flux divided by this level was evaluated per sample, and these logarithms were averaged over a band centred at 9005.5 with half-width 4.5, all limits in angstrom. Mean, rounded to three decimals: -0.002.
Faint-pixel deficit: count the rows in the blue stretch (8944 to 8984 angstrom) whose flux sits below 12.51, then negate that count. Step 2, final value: -12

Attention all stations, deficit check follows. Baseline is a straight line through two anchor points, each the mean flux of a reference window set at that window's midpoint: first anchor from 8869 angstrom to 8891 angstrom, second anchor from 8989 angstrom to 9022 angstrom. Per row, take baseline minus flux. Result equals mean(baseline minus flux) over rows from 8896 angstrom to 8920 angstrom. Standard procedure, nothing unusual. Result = 0.10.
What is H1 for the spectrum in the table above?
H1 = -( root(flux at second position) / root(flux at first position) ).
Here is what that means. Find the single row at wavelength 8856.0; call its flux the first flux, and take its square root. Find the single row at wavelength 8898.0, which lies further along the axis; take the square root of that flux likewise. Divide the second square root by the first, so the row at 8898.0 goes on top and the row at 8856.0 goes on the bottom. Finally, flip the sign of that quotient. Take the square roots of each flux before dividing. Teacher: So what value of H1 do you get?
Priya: -0.98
